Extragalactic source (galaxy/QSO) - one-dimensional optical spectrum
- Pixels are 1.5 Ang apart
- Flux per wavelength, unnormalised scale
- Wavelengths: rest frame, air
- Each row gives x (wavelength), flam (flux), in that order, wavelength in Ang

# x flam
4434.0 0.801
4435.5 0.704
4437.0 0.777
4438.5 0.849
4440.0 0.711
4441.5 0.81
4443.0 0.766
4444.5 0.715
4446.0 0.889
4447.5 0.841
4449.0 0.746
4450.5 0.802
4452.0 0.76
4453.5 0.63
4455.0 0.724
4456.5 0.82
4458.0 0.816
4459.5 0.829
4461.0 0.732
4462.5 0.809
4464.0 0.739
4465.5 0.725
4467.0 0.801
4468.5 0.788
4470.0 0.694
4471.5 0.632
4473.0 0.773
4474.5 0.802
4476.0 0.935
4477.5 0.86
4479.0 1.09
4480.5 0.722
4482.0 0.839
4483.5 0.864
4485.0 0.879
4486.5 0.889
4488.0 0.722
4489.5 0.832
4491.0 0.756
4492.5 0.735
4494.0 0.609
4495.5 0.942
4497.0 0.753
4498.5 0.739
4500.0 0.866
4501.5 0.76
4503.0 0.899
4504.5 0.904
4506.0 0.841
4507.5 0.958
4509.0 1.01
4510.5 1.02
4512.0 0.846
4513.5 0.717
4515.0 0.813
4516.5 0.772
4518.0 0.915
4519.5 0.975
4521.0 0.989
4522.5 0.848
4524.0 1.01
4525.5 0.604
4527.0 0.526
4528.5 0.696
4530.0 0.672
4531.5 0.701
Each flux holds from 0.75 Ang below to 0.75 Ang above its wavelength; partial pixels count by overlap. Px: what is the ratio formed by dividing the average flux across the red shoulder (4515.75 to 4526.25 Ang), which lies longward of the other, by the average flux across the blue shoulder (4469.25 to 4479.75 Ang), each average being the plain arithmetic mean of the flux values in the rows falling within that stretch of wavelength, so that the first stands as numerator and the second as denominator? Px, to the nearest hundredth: 1.06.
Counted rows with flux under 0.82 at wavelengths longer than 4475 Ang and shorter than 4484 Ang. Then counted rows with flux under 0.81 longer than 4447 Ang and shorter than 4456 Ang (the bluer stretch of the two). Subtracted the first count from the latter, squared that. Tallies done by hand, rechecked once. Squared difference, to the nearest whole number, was 16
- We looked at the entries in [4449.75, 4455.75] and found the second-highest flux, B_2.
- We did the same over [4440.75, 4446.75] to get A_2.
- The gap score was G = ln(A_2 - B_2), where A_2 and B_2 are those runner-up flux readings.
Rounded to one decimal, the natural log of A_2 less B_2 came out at -3.0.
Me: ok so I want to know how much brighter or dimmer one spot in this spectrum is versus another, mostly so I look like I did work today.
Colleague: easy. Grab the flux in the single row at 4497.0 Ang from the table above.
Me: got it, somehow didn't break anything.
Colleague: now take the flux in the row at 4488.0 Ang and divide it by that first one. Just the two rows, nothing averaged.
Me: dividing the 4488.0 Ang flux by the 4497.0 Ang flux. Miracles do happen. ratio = 0.96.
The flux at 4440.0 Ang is 0.711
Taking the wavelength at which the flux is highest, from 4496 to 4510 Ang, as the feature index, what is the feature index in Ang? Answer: 4509.0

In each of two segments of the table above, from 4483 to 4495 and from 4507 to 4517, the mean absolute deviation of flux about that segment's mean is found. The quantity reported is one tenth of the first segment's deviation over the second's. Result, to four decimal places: 0.0784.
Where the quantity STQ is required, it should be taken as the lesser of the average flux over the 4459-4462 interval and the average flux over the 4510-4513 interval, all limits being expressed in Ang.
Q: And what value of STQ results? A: 0.78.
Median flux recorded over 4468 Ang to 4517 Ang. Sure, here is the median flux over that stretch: 0.83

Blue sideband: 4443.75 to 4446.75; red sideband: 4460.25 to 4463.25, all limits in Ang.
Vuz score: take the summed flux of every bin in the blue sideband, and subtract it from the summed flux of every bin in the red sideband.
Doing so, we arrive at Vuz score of -0.1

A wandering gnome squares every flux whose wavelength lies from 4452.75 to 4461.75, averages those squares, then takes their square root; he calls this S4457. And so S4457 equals 0.76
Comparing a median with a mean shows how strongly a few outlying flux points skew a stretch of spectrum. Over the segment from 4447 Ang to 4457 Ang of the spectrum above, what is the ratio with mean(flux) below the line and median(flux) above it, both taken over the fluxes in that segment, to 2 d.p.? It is 1.00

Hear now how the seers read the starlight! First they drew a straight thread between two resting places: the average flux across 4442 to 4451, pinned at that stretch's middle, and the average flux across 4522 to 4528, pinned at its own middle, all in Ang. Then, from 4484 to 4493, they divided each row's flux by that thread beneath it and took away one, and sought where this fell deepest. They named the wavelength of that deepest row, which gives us 4488.0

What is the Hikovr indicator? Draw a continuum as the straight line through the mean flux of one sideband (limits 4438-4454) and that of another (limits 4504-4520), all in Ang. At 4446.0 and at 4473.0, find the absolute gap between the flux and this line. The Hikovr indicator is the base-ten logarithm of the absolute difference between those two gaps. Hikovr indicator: -1.18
